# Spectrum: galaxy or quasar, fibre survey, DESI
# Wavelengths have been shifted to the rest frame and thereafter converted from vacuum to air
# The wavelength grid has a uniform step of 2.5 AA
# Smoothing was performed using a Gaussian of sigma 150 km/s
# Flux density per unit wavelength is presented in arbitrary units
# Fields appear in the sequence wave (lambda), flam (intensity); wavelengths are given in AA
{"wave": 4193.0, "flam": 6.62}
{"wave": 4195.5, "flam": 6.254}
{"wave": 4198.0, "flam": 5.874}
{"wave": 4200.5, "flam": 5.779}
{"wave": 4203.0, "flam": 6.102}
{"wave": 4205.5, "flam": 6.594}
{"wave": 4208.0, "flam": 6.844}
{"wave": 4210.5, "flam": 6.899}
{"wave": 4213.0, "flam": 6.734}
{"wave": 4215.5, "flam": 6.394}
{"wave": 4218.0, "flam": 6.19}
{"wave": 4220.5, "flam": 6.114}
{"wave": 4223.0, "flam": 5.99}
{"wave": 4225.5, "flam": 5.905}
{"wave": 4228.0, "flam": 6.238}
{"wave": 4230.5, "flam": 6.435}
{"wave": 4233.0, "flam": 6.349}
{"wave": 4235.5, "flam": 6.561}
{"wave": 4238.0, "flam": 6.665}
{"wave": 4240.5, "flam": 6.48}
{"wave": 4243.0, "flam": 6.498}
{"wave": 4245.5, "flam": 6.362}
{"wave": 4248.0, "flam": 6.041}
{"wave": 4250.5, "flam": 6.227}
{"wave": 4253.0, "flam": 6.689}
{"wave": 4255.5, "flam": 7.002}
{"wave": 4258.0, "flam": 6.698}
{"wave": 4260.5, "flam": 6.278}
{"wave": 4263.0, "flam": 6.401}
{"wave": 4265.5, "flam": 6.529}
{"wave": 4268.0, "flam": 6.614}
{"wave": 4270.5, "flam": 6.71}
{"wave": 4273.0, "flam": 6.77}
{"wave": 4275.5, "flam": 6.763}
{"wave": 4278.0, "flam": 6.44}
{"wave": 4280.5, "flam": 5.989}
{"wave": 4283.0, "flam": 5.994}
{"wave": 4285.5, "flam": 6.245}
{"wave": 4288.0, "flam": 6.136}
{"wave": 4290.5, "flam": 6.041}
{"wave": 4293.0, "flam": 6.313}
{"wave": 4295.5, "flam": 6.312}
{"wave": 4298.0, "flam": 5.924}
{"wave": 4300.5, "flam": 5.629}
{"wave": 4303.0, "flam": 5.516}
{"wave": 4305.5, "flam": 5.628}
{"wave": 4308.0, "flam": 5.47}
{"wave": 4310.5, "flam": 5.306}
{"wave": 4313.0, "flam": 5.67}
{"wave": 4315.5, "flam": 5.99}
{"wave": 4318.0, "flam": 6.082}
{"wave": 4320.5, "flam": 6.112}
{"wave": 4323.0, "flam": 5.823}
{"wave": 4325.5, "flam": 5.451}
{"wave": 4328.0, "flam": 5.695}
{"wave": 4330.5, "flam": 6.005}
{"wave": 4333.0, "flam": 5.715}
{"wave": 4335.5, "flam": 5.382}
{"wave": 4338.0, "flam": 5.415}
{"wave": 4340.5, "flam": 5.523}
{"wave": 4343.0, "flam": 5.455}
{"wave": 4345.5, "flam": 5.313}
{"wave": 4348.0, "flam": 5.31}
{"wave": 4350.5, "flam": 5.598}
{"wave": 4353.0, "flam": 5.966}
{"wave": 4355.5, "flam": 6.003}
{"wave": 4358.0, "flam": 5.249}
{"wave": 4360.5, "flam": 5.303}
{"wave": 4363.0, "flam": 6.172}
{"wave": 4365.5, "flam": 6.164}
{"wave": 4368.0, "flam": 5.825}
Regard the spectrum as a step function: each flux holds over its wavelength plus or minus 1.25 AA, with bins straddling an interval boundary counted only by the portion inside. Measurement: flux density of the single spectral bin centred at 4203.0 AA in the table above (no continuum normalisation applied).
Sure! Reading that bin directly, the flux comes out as 6.102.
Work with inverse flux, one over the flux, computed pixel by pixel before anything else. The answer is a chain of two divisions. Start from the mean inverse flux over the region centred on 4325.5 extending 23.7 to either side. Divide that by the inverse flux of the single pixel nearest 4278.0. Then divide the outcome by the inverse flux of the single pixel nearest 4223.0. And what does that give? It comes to 6.9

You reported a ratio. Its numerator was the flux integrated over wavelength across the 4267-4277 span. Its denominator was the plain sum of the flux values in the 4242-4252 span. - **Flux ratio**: 2.67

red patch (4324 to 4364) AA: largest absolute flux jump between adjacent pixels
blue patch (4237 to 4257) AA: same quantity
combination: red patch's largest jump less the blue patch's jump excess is 0.41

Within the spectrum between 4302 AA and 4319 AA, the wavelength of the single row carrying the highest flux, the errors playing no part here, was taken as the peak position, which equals 4318.0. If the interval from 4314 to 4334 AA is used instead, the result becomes 4320.5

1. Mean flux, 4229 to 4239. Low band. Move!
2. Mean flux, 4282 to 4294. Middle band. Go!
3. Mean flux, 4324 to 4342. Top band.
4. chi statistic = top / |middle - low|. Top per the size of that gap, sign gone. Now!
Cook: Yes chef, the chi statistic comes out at 16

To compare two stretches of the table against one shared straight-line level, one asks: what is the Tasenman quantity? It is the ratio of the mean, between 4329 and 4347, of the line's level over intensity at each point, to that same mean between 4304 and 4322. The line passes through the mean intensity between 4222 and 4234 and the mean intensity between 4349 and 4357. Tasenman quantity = 1.02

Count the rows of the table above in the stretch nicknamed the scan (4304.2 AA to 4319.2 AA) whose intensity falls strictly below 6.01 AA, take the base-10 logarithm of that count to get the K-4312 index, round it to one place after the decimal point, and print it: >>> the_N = 0.7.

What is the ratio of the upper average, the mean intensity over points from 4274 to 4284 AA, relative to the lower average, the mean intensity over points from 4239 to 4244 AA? 0.97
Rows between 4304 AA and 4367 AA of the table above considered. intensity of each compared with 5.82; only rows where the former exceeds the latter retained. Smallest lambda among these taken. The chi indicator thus 4315.5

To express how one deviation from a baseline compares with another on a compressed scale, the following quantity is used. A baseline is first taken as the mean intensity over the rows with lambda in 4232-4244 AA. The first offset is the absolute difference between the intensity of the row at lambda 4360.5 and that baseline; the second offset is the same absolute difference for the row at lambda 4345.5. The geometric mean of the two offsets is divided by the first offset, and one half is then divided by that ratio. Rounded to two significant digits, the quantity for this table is 0.50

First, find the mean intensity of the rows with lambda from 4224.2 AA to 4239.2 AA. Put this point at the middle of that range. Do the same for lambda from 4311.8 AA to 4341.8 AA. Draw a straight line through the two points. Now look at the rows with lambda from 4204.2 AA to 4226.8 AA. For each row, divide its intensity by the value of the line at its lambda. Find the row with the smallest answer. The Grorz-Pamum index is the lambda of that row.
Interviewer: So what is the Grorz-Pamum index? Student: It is 4225.5 AA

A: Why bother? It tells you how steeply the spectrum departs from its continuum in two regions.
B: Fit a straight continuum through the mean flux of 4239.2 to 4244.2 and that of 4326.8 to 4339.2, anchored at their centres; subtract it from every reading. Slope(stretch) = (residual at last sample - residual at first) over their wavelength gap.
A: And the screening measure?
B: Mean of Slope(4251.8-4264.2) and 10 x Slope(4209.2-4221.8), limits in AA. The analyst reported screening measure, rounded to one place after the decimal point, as -0.4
